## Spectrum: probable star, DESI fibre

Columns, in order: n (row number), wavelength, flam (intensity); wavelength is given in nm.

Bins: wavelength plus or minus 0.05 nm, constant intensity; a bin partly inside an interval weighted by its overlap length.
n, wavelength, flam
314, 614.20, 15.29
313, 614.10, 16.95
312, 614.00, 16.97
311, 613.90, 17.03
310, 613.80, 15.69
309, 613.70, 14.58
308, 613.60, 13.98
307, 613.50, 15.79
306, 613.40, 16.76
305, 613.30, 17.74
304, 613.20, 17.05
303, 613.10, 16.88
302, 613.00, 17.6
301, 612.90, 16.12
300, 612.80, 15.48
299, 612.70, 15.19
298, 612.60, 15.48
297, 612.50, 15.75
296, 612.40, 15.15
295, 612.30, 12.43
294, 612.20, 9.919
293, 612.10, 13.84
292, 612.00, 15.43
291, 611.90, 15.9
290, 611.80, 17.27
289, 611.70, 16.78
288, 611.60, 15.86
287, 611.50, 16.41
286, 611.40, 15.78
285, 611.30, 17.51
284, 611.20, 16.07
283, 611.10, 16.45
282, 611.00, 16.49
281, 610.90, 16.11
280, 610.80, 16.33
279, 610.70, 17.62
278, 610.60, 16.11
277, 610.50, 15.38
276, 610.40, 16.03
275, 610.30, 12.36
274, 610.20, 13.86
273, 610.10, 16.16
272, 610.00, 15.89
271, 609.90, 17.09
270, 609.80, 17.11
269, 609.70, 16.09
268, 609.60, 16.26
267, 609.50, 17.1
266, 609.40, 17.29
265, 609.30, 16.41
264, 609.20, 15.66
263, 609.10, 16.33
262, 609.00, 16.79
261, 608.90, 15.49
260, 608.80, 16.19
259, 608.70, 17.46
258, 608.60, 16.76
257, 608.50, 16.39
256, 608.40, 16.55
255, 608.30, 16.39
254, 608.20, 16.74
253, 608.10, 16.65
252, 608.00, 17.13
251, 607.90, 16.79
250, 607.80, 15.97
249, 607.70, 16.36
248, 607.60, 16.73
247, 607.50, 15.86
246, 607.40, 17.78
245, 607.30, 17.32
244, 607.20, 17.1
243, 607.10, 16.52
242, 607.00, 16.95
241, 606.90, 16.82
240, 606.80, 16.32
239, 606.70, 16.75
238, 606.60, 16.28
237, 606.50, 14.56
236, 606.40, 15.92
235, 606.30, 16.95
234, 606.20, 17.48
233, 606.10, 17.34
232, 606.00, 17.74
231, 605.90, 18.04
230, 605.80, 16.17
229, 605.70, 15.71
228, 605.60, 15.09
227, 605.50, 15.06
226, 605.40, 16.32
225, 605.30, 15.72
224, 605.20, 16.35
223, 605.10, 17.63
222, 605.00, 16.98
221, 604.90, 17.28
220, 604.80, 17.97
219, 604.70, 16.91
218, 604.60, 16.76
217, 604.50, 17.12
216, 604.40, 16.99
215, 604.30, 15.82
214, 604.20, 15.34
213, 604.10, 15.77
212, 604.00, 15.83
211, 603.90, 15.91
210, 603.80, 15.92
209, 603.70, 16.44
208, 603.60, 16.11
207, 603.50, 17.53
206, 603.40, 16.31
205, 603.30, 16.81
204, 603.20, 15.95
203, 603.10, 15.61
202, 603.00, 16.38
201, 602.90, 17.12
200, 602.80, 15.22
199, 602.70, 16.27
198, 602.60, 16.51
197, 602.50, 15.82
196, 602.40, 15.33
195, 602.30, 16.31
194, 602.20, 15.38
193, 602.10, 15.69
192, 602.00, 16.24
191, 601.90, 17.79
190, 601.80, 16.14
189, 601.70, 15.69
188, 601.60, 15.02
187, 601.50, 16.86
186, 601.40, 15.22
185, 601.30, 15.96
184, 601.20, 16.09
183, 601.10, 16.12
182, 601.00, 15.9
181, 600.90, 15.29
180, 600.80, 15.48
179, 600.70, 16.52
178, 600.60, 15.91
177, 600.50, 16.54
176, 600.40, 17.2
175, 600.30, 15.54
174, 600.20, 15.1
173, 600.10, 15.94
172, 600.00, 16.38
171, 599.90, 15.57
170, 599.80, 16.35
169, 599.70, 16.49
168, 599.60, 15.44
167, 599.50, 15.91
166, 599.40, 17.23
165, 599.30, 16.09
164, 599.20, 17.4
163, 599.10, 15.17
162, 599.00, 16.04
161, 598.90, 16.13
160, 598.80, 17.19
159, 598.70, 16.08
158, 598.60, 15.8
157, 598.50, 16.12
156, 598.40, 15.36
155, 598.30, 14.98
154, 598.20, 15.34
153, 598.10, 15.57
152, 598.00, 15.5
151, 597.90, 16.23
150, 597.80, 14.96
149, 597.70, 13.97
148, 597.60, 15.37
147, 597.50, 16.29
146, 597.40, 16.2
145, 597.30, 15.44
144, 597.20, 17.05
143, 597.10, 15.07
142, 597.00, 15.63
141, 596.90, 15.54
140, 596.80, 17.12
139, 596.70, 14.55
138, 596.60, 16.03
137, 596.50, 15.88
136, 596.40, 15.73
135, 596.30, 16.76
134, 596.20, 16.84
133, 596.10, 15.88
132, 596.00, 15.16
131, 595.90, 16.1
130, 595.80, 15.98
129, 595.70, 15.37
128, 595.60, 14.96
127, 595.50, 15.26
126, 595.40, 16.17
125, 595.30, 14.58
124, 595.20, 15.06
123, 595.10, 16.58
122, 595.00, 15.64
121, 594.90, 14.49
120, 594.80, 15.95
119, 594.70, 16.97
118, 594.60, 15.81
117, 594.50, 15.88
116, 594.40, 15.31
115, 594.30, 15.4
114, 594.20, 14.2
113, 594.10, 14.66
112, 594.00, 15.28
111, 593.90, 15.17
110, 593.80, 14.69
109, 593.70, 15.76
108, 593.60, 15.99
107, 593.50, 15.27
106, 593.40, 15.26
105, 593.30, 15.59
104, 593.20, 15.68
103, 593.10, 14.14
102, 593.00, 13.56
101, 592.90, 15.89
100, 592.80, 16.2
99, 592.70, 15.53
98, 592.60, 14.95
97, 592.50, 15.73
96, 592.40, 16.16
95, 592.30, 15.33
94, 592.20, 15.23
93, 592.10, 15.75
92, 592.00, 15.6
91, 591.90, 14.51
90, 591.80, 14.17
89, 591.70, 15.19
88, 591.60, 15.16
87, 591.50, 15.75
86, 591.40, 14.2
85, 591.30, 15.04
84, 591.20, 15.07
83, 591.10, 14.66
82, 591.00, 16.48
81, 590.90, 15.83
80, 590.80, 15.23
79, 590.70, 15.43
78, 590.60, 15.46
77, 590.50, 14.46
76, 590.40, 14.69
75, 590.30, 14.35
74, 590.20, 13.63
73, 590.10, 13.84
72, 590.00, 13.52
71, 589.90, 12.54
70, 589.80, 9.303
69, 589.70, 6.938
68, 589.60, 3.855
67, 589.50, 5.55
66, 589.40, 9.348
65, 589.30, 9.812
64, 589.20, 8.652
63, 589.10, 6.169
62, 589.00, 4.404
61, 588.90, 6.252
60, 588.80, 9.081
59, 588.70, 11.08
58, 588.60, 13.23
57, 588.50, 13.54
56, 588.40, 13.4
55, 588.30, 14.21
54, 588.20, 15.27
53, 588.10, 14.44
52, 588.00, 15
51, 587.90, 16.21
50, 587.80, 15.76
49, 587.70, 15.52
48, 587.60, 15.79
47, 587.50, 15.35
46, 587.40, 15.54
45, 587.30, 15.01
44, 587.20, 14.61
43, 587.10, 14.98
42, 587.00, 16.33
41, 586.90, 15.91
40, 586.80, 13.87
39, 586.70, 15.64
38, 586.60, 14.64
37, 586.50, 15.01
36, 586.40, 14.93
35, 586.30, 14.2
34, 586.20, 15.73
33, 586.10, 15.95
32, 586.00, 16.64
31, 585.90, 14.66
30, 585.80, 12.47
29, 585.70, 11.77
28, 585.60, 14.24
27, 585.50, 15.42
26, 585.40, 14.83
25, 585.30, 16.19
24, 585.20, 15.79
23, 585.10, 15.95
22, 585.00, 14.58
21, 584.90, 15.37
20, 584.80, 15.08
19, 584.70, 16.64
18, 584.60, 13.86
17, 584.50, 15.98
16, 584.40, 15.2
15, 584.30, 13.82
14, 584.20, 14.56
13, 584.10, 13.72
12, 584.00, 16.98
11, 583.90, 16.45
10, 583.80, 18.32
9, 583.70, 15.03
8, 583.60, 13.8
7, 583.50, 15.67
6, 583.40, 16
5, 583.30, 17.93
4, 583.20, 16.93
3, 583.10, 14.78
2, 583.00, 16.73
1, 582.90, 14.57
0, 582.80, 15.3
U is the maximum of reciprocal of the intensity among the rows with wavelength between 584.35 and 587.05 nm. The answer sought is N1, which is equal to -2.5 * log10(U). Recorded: 2.68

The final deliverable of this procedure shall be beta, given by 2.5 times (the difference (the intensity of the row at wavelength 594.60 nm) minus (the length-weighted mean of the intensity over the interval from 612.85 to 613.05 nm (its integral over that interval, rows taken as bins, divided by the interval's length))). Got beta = -3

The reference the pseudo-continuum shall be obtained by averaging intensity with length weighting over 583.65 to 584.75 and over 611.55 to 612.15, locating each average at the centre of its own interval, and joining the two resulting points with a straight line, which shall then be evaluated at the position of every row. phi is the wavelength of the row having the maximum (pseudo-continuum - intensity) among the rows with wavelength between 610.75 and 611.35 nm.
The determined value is 611.20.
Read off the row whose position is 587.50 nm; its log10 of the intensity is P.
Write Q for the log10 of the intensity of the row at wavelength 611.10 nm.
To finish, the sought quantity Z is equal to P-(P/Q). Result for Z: 0.21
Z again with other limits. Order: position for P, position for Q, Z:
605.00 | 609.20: 0.20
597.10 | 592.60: 0.18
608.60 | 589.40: -0.04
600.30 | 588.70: 0.05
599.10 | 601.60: 0.18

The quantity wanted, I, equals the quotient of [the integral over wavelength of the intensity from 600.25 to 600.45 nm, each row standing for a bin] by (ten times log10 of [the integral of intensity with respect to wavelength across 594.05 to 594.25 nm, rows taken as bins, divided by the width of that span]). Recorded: 0.282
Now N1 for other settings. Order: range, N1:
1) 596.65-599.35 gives 2.86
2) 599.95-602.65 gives 2.94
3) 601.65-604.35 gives 2.96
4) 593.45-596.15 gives 2.88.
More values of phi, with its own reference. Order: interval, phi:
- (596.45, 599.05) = 597.70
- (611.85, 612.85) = 612.20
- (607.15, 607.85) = 607.50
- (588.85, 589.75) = 589.60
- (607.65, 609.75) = 608.90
